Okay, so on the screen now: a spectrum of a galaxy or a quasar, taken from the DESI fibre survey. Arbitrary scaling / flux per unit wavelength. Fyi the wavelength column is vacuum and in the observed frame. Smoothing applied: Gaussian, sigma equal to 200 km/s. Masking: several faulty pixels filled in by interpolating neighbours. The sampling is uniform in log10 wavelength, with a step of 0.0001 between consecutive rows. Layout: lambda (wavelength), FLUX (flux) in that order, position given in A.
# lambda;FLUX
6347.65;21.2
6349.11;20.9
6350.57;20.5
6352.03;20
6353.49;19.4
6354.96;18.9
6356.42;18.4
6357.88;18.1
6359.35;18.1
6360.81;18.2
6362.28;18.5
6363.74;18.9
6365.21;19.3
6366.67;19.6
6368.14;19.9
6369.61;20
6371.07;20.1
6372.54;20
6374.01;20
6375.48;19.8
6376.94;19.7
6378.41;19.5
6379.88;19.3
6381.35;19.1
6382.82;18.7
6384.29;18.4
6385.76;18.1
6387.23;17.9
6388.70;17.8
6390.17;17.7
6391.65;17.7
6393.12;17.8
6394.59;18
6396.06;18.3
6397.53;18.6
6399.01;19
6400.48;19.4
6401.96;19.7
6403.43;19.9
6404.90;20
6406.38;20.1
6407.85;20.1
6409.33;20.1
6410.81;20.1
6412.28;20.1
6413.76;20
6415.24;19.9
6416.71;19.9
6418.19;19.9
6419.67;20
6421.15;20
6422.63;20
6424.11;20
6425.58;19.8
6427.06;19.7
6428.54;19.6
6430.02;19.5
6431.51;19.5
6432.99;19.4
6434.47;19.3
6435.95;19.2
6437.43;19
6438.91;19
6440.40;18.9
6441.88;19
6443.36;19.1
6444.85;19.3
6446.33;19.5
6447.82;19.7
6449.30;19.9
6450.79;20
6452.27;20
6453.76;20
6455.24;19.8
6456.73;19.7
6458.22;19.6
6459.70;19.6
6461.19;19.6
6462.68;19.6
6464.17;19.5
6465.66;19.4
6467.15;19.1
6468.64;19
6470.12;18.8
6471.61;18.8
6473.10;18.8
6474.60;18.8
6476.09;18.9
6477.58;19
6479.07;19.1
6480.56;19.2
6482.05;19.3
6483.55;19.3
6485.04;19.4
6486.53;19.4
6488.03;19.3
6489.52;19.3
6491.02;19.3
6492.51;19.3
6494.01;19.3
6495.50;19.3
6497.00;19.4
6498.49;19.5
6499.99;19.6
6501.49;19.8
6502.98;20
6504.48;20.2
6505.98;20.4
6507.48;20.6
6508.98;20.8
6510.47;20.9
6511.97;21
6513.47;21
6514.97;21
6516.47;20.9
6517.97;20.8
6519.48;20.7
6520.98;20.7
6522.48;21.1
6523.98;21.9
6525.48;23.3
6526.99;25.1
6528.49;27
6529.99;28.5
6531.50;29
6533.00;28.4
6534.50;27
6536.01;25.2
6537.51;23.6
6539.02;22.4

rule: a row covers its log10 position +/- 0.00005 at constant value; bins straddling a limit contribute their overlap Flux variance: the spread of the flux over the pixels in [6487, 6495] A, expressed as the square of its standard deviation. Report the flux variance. 0.000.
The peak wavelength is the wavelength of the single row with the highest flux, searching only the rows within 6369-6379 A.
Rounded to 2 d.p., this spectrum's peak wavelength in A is 6371.07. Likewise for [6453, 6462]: 6453.76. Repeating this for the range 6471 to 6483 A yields 6482.05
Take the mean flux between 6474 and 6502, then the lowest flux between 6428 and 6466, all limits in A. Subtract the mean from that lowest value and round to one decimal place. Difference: -0.4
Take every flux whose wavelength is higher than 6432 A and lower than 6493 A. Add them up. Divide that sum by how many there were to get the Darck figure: 19.3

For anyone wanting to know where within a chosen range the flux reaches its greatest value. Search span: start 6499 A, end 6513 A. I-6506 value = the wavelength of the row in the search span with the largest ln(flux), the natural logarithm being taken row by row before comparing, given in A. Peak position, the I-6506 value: 6511.97 A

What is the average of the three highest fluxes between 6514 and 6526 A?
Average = 22.1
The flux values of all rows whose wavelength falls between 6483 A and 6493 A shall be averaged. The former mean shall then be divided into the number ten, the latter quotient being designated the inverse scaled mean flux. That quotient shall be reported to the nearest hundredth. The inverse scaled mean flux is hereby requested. 0.52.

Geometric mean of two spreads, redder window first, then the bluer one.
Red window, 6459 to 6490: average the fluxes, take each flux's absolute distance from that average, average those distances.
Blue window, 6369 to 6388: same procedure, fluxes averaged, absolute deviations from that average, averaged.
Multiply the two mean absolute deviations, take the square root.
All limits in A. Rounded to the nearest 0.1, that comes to 0.4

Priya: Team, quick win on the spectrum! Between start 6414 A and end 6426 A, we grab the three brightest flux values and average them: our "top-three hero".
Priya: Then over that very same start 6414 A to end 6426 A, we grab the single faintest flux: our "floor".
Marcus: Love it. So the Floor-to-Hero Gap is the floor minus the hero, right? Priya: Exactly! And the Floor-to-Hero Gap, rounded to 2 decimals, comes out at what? -0.20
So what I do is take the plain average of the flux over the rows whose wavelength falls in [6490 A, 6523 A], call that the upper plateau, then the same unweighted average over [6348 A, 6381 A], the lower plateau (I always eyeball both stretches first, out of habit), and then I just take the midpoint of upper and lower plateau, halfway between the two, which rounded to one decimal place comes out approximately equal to 19.8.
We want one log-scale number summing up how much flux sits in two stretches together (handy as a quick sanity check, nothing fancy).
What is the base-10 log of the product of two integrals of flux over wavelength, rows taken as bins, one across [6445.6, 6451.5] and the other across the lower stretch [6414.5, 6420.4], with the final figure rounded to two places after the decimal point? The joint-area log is 4.14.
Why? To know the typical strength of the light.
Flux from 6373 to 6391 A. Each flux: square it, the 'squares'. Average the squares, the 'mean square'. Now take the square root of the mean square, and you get 18.9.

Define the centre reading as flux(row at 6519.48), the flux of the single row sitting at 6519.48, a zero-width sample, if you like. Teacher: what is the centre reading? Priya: 20.7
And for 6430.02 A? 19.5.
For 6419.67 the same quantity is 20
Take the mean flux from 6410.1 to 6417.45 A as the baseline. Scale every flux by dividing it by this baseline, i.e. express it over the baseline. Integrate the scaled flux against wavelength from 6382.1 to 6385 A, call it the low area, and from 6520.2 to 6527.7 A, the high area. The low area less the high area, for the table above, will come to -6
